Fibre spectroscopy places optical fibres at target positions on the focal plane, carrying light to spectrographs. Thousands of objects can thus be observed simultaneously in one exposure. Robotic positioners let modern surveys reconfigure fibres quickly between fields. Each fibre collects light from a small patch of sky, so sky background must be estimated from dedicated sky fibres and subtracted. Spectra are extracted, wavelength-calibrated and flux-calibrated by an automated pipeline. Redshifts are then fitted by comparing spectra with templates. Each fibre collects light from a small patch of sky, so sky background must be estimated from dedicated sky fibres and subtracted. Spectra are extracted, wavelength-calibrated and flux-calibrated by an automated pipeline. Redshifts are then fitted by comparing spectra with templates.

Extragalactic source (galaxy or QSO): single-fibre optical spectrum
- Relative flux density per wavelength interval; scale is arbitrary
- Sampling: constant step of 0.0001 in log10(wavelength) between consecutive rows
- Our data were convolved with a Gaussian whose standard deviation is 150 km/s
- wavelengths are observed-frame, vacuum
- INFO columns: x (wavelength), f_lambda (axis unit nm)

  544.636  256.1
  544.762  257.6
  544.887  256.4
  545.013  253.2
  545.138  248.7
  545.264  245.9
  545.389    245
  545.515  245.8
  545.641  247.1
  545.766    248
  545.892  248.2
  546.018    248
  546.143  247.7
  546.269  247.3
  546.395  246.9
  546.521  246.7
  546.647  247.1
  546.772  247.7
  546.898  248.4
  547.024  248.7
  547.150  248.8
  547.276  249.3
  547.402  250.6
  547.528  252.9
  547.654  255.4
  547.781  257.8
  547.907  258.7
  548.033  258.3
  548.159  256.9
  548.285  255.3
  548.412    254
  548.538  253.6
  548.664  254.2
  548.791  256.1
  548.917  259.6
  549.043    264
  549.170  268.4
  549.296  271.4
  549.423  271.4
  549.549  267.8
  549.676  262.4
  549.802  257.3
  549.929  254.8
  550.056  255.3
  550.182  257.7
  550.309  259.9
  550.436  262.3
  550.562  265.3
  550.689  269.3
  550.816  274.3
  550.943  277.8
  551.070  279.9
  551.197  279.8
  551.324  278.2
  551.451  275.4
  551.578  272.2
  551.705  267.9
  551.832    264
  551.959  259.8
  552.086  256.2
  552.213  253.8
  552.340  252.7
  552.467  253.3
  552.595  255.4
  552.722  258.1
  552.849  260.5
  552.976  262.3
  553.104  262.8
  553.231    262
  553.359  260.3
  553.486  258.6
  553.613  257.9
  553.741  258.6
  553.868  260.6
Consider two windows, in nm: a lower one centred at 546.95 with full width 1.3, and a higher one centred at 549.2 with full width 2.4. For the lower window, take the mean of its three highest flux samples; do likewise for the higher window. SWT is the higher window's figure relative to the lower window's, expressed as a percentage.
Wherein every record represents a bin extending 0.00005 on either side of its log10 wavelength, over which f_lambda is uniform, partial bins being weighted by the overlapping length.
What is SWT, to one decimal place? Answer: 107.8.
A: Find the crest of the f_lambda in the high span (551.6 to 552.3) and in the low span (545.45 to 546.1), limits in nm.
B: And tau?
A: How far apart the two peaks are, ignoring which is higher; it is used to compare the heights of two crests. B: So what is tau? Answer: 20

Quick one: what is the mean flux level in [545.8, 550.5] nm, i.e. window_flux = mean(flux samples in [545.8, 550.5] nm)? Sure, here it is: 255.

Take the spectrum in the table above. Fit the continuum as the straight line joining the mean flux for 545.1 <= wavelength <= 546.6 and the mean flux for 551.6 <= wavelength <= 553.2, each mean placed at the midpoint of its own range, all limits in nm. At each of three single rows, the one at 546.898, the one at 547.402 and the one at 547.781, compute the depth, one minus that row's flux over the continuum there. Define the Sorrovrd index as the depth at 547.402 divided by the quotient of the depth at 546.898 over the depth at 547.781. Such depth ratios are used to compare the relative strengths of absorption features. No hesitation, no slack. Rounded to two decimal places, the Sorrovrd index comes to 0.03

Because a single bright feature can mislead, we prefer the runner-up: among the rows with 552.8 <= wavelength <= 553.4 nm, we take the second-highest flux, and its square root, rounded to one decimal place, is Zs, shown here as 16.2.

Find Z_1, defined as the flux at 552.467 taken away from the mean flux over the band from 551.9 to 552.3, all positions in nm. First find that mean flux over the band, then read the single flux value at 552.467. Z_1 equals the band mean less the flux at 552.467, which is 3.3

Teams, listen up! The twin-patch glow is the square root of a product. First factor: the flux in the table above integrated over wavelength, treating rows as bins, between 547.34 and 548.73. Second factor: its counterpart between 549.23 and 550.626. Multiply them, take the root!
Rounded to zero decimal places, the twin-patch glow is 360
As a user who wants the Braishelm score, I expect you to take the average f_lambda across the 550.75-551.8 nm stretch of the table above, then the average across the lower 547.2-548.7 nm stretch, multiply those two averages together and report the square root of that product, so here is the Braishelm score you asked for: 265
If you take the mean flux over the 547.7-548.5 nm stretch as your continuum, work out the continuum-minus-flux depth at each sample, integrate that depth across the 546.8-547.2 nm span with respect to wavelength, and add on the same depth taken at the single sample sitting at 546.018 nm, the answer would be 12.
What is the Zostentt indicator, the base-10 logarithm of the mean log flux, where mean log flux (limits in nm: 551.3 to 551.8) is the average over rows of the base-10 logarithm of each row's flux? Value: 0.387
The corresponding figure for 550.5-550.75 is 0.385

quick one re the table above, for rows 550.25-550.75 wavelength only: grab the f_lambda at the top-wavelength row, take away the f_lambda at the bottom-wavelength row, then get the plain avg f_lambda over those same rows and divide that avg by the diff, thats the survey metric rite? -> 28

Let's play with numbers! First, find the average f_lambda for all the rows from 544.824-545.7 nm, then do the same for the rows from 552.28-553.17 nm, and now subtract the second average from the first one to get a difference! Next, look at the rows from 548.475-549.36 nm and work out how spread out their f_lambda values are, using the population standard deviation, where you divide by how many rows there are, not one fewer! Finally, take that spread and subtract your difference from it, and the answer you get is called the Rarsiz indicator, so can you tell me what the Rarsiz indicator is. 16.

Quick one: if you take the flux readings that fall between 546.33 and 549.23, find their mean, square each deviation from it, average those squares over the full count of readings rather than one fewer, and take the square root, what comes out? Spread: 5.6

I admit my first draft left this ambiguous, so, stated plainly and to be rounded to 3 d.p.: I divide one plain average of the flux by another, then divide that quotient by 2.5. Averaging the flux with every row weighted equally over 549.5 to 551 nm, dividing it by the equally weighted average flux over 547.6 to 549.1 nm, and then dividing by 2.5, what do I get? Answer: 0.410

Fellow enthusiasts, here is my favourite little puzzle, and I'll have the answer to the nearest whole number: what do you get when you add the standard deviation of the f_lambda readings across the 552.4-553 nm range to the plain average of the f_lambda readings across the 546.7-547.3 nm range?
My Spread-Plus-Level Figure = 252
